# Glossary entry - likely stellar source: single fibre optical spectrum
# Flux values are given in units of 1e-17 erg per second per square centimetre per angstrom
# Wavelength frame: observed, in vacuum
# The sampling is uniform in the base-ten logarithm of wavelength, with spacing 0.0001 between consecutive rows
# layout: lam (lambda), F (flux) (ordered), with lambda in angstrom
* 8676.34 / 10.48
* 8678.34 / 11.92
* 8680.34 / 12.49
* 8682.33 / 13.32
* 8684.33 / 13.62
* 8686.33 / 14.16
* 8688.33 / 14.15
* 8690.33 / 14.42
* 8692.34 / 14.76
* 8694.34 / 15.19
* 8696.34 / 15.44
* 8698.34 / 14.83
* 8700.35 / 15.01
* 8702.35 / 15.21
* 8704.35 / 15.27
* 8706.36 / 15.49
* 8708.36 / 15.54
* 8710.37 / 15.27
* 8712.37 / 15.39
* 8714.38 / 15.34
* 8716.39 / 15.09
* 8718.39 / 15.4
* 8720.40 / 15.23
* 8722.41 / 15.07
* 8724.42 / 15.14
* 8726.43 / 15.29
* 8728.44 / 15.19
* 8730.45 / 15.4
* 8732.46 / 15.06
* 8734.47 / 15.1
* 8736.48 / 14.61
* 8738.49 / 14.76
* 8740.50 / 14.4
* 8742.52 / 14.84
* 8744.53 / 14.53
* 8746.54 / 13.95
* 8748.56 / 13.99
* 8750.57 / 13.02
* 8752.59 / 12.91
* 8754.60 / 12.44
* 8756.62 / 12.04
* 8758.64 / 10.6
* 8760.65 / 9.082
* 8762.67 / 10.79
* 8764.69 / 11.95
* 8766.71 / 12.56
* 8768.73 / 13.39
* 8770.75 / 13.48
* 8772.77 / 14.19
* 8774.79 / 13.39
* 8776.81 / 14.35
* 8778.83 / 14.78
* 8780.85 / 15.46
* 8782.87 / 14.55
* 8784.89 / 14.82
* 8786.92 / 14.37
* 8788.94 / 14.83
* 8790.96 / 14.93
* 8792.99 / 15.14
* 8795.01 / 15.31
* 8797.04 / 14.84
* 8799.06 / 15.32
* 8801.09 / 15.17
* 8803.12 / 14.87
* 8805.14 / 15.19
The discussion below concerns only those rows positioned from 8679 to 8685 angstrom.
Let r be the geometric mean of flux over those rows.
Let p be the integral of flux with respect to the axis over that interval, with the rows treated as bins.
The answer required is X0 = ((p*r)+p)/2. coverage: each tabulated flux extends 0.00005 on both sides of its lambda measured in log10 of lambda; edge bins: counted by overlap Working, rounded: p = 78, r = 13.1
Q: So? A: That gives 554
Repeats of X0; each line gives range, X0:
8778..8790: 1404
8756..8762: 362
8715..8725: 1229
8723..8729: 739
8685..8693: 880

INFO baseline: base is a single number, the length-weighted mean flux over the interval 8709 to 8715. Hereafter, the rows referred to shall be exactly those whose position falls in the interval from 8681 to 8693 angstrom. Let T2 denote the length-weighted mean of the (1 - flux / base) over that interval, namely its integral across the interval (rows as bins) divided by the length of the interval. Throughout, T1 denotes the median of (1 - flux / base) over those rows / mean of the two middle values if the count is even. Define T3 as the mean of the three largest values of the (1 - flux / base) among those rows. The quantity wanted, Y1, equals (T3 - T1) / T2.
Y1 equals 0.3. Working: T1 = 0.08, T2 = 0.087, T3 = 0.11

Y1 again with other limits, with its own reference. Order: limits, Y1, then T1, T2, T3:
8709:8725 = 1.7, 0.01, 0.006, 0.02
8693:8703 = 0.8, 0.01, 0.014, 0.02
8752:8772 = 0.6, 0.20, 0.222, 0.34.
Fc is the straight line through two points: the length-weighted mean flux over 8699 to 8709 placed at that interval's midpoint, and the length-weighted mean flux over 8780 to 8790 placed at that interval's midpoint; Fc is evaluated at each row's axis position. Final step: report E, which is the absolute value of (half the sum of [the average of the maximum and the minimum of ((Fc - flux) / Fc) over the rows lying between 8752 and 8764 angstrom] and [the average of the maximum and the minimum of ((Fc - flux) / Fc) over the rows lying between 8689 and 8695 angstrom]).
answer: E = 0.15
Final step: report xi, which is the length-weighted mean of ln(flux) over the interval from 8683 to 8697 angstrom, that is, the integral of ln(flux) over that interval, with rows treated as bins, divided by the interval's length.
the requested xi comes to 2.671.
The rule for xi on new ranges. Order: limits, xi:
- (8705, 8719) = 2.732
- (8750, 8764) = 2.436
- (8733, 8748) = 2.680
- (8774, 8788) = 2.678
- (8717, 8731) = 2.724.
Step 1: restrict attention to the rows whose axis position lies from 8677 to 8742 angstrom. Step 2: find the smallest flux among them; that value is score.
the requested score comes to 11.92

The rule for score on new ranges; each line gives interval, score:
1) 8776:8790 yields 14.35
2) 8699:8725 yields 15.01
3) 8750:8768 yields 9.082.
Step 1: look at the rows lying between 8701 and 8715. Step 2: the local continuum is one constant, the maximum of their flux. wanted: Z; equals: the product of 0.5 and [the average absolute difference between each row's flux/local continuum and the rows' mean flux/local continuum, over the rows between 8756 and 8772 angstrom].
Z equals 0.038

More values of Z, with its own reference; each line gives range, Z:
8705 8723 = 0.004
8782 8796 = 0.008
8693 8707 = 0.005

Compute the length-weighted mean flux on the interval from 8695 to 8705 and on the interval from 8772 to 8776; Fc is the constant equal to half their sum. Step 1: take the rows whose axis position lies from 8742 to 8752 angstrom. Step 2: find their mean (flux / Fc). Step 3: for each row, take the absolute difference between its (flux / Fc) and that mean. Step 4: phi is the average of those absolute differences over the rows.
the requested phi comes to 0.034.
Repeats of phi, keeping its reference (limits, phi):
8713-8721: 0.007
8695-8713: 0.012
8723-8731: 0.006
